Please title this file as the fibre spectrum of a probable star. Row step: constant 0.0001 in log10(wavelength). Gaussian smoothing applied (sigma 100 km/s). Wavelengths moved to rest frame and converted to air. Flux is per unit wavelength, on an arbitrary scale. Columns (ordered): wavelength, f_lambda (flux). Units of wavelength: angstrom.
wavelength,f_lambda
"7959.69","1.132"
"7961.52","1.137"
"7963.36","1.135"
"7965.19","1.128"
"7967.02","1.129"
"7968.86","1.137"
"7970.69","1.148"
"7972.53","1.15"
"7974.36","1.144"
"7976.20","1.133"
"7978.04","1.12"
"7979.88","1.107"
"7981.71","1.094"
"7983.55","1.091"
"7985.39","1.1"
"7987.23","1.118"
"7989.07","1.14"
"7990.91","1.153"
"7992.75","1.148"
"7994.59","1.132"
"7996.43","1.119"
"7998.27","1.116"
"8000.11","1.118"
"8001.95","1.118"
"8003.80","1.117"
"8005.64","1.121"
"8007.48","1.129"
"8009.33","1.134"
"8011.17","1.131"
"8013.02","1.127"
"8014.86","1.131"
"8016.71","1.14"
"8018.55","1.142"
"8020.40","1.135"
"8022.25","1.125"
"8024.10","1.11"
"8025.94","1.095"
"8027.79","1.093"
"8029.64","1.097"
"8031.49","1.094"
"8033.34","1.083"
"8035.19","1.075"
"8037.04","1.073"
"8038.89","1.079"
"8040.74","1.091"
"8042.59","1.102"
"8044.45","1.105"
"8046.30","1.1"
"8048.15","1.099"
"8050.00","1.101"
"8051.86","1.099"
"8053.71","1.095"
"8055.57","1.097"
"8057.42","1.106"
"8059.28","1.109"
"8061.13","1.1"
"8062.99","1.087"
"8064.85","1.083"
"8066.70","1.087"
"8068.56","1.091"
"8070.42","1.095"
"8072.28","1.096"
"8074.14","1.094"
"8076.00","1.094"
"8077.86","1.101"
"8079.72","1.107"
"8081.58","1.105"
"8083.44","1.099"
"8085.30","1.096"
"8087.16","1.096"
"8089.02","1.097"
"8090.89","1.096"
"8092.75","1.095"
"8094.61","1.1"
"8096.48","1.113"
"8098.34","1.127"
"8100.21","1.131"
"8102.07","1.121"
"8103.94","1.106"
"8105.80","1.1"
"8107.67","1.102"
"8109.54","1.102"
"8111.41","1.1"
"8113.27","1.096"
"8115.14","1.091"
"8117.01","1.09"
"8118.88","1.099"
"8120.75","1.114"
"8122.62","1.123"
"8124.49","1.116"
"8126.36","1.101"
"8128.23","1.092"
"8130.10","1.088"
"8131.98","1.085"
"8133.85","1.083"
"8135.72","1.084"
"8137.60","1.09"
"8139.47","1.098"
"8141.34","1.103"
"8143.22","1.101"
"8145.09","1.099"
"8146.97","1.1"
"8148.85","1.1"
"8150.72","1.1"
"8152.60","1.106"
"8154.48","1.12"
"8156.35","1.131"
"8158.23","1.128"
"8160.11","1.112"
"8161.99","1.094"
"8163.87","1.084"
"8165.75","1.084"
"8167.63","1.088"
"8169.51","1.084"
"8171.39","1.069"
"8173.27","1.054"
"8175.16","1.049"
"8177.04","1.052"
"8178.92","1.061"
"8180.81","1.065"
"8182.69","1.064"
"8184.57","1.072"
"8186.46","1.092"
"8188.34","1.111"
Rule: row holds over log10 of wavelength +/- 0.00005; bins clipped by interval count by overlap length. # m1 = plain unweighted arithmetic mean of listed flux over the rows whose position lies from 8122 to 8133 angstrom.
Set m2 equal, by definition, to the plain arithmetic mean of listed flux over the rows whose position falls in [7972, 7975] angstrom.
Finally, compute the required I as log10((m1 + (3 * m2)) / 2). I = 0.356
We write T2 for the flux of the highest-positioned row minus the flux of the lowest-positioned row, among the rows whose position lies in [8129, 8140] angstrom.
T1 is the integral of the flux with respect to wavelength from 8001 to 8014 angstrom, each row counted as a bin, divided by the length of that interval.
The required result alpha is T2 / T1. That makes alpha 0.009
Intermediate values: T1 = 1.13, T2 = 0.010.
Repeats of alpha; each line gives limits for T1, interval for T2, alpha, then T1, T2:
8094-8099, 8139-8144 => 0.003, 1.11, 0.003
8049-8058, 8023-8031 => -0.012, 1.10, -0.013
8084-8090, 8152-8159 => 0.020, 1.10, 0.022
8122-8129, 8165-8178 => -0.029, 1.11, -0.032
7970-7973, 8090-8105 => 0.009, 1.15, 0.010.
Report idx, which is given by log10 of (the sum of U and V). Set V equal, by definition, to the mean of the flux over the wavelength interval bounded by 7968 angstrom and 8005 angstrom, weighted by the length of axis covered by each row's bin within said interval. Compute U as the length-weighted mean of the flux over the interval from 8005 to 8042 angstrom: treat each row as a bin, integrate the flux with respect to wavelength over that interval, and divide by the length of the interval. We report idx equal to 0.349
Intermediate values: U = 1.11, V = 1.13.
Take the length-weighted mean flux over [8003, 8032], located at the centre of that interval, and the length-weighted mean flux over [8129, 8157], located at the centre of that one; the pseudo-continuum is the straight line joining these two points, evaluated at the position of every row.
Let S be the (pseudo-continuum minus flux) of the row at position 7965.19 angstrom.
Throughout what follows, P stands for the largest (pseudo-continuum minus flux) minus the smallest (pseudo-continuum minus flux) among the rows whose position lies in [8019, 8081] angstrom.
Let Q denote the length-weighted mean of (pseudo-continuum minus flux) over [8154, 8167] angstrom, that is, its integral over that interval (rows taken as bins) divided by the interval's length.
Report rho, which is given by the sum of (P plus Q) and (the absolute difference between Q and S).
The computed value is 0.061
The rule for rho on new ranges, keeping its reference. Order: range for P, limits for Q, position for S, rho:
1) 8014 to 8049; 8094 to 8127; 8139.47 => 0.067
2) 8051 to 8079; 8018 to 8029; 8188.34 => 0.053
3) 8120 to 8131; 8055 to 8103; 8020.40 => 0.067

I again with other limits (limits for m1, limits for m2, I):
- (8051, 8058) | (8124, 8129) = 0.343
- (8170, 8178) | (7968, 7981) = 0.348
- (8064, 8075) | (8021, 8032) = 0.342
